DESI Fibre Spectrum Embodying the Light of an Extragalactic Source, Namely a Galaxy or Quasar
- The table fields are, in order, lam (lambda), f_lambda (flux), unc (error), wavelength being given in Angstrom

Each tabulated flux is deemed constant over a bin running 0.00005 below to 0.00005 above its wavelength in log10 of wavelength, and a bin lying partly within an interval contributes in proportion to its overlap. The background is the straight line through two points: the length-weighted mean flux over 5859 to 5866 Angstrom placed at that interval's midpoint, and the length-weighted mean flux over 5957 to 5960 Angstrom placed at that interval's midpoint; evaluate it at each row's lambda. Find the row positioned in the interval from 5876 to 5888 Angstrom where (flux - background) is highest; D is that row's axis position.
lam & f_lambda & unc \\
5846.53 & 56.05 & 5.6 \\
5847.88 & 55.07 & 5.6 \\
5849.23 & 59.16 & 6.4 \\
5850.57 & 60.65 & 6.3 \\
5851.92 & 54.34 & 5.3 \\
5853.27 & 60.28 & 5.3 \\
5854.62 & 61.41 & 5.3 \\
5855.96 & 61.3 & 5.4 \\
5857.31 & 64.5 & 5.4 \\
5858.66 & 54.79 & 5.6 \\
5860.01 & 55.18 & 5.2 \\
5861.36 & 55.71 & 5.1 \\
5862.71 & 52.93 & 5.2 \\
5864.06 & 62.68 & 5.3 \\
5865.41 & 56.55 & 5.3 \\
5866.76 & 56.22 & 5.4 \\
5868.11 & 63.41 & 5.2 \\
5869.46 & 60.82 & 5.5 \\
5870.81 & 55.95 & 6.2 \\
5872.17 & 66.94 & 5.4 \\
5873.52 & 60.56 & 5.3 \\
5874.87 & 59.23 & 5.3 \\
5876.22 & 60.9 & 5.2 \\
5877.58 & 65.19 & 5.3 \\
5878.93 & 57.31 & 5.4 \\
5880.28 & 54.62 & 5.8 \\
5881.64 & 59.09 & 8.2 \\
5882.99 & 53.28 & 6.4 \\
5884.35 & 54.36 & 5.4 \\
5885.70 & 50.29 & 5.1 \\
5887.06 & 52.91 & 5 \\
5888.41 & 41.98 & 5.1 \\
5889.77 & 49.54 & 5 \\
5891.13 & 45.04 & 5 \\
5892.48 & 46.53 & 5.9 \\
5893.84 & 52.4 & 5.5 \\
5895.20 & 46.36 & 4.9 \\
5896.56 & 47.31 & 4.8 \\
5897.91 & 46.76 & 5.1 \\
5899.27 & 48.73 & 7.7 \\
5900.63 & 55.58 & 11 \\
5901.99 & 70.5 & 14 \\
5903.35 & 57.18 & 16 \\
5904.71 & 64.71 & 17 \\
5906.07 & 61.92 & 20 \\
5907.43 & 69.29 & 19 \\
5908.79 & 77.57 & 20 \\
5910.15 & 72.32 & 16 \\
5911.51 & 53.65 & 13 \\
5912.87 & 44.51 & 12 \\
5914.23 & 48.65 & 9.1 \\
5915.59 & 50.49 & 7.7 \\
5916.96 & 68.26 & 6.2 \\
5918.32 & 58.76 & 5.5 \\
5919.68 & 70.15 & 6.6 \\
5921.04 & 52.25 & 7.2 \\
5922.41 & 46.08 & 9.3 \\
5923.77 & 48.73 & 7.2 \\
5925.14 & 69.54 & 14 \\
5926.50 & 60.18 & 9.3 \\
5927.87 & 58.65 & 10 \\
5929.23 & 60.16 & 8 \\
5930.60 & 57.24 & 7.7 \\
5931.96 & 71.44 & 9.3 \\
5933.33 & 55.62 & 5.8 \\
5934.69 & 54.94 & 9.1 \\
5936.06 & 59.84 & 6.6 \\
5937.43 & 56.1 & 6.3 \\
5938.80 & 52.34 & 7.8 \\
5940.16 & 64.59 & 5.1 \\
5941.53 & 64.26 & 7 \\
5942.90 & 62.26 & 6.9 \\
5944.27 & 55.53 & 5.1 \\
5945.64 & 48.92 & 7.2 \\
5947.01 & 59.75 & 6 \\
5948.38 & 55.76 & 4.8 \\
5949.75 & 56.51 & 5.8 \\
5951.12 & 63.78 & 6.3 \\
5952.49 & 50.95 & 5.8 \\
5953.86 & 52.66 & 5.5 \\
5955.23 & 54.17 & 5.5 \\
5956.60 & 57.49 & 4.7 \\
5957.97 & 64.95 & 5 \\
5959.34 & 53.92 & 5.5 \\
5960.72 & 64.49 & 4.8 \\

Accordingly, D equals 5877.58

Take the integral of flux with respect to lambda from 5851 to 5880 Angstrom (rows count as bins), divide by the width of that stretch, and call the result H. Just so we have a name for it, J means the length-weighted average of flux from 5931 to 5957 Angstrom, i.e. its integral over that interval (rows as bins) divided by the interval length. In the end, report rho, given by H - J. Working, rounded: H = 59.3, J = 58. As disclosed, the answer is 2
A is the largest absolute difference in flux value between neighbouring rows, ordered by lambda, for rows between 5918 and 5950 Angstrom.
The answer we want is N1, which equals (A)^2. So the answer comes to 433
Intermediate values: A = 21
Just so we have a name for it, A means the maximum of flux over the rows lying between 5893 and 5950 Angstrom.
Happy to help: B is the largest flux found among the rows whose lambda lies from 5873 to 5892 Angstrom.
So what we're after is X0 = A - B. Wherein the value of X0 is 12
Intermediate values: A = 77.57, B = 65.19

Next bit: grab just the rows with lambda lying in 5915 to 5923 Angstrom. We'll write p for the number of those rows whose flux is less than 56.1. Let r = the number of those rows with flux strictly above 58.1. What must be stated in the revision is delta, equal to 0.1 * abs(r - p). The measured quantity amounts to 0.00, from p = 3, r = 3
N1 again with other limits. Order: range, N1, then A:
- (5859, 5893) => 121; 11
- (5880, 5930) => 433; 21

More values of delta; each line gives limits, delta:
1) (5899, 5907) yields 0.10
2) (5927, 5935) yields 0.10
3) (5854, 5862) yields 0.00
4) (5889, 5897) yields 0.60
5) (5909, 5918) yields 0.20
